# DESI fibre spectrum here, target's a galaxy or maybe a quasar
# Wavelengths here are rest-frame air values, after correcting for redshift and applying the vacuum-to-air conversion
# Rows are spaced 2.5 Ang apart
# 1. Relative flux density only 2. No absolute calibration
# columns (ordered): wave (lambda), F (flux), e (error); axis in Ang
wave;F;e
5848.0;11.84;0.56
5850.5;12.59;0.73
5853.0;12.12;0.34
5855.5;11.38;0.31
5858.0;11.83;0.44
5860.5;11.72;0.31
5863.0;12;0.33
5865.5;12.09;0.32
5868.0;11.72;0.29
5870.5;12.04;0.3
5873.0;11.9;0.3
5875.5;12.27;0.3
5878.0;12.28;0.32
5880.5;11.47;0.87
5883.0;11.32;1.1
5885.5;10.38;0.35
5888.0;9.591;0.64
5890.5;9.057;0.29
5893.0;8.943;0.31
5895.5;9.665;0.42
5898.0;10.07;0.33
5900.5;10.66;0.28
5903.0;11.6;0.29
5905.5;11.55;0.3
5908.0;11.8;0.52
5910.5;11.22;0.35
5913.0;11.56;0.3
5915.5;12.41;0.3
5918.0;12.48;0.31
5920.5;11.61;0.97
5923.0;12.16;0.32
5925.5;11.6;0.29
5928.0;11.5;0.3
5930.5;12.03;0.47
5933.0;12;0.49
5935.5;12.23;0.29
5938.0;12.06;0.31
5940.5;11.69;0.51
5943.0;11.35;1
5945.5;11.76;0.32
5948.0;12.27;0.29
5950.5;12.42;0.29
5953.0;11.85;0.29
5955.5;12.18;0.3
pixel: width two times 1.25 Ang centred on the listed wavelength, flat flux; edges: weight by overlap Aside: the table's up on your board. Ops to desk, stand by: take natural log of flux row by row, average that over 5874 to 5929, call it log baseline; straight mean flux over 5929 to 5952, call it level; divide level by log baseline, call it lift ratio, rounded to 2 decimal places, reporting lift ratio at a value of 4.98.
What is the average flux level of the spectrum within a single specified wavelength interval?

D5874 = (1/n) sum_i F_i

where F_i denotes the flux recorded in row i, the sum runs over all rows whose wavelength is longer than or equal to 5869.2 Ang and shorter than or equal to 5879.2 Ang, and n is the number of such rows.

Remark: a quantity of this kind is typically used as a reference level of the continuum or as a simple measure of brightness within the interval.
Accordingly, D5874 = 12.1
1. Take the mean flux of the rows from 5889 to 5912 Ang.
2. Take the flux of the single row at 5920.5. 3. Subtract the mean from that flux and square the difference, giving 1.2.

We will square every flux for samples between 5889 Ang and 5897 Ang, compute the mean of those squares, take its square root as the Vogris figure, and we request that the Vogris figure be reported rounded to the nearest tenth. 9.2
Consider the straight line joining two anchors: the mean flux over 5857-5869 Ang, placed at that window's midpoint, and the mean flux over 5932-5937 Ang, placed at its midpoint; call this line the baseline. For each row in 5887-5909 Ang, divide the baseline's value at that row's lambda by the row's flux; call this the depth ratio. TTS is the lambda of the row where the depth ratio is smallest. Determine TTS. 5908.0 Ang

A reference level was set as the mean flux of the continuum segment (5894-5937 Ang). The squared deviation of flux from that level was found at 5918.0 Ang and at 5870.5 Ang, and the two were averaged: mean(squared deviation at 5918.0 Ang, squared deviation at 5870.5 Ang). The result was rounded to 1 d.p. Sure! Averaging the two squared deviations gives 0.6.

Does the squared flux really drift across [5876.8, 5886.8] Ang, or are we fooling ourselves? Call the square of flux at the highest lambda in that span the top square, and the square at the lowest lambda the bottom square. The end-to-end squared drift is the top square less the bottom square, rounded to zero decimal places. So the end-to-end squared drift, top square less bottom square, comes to -43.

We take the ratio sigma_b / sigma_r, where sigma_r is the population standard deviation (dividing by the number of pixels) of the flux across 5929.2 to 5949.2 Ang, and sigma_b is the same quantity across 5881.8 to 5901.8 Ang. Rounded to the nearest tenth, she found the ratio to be 2.6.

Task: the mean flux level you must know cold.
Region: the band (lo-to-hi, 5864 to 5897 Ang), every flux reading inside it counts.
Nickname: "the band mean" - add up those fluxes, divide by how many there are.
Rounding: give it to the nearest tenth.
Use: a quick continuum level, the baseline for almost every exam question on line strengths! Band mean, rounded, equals 11.0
